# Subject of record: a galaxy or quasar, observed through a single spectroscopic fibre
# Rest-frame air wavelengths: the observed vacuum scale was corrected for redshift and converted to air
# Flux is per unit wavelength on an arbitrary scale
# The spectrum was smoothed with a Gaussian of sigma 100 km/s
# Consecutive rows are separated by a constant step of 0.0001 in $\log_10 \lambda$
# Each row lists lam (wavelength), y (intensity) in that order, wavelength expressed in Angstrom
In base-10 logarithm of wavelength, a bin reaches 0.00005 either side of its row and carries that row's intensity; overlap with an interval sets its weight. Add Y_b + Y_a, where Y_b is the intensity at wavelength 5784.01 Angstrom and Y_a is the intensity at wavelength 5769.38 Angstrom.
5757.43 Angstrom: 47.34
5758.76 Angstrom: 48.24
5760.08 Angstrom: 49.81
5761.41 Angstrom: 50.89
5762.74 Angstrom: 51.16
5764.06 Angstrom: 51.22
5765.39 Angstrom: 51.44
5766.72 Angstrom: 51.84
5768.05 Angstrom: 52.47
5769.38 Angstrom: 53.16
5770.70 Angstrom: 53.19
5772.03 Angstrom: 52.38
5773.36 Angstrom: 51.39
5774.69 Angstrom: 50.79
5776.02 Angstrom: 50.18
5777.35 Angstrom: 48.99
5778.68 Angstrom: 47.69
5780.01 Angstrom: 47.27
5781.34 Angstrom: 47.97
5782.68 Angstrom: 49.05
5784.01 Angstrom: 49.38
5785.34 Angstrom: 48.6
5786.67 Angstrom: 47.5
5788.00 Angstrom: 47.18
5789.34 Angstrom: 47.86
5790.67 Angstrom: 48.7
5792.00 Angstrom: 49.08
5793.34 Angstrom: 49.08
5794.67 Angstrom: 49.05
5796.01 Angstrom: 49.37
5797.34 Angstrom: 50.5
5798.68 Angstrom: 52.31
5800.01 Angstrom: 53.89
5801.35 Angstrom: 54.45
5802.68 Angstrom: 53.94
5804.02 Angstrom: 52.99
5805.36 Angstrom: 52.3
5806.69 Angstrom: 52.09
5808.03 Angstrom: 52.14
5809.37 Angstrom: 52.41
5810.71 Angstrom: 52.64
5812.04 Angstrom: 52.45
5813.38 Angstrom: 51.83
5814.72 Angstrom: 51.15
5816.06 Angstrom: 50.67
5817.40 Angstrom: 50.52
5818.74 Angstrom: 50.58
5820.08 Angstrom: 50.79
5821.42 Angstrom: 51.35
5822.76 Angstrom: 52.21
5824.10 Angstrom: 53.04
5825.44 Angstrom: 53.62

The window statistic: 103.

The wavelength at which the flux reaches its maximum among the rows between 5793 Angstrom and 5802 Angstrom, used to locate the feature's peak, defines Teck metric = 5801.35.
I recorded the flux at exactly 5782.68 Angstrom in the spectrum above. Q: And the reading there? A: 49.05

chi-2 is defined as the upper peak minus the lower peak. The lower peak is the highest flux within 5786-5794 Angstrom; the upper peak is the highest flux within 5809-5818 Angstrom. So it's 4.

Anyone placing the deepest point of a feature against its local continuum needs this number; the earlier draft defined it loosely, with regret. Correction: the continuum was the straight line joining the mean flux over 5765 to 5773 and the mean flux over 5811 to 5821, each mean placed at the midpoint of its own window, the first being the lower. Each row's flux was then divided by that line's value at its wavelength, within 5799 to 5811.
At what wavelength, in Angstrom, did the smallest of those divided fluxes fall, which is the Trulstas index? 5806.69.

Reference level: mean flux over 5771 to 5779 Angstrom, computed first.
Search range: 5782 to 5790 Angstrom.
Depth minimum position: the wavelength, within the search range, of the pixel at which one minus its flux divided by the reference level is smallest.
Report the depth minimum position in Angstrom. 5784.01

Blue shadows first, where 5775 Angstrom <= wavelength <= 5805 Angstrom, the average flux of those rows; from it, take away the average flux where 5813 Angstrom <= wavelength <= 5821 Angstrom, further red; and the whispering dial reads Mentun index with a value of -1.1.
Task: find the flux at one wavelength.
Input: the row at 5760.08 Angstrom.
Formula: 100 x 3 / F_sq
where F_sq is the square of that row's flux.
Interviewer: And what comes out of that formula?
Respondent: 0.1209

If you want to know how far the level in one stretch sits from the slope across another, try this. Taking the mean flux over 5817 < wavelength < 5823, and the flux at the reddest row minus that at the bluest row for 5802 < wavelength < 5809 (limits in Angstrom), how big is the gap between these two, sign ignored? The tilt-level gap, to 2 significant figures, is 53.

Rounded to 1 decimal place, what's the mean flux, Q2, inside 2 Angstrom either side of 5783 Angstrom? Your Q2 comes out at 48.8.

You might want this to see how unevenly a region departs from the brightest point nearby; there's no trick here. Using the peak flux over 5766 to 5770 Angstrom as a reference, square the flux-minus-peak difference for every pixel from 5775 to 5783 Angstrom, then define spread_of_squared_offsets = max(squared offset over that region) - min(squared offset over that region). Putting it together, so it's 26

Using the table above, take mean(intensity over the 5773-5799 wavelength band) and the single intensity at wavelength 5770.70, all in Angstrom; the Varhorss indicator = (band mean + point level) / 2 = 51.1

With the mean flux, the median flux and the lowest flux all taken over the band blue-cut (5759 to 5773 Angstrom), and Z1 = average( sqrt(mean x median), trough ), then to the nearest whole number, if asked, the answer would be 51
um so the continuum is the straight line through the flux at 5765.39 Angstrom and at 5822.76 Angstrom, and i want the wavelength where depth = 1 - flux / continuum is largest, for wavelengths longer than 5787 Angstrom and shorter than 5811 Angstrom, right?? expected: 5788.00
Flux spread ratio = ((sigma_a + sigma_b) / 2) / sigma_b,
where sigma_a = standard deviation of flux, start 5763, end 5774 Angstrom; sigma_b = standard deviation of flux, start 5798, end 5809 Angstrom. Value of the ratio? 0.91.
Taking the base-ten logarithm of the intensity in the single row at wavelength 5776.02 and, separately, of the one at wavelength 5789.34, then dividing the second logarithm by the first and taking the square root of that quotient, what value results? 0.994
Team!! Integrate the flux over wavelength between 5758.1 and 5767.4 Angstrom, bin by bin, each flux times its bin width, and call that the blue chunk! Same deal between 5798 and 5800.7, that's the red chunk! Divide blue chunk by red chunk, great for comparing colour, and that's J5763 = 3.3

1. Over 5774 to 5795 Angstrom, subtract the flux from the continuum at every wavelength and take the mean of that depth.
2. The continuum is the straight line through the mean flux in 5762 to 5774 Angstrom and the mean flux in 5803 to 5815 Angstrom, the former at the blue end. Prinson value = 3.5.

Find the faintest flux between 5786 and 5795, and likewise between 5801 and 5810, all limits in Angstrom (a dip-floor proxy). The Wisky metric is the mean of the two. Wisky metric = 49.6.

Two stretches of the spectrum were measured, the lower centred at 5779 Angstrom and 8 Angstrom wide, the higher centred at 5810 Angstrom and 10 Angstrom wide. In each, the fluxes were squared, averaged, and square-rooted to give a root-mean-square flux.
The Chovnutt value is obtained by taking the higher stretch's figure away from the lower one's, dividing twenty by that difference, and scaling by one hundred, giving -557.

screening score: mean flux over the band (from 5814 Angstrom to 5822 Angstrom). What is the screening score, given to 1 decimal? 50.8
